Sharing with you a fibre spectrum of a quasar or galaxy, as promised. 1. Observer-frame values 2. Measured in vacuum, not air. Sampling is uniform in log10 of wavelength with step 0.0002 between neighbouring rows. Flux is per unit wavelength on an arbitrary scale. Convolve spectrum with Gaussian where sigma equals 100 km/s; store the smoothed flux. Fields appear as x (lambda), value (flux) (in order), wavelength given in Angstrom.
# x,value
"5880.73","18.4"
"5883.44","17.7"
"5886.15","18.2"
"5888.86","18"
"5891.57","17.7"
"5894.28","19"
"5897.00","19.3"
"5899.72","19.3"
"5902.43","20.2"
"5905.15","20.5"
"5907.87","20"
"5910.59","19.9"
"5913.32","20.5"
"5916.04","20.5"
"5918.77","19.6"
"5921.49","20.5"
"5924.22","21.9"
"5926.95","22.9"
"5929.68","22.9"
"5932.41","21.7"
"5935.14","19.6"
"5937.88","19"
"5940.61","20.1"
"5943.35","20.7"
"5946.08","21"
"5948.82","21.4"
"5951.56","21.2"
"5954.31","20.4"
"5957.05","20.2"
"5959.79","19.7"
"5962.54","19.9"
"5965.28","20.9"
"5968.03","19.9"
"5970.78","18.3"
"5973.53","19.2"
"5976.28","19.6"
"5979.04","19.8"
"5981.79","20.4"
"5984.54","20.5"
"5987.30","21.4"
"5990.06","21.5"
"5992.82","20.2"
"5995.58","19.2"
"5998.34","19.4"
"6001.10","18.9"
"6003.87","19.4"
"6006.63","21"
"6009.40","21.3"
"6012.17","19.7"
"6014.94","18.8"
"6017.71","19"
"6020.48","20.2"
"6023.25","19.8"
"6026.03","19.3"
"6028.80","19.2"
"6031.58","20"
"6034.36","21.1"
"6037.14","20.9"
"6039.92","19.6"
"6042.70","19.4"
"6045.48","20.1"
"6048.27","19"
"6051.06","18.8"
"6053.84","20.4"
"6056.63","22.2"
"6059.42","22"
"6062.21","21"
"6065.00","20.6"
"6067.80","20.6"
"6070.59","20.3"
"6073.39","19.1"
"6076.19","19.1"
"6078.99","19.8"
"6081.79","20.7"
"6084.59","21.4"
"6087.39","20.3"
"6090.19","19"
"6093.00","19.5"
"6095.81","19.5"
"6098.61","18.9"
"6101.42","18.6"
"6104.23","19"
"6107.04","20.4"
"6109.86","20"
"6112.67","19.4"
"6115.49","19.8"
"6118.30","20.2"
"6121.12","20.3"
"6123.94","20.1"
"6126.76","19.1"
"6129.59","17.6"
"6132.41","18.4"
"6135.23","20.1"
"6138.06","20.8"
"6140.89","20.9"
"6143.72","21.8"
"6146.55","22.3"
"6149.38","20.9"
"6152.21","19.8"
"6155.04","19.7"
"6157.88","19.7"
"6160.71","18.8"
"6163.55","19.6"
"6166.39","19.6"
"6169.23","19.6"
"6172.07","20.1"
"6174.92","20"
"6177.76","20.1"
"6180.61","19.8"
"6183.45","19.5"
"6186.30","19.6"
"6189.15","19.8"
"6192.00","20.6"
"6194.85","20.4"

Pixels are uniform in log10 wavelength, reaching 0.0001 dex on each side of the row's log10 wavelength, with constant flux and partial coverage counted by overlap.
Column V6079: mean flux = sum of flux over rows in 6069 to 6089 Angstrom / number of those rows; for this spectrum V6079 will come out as 20.1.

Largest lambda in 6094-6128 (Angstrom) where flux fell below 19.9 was 6126.76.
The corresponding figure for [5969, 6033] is 6028.80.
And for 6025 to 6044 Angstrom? 6042.70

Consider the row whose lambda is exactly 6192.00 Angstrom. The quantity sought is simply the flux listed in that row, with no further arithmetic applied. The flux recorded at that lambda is 20.6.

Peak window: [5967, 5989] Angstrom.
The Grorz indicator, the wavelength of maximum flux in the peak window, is 5987.30 Angstrom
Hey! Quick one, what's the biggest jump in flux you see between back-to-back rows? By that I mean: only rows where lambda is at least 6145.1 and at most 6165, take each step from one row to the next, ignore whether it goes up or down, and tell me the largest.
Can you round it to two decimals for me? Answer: 1.40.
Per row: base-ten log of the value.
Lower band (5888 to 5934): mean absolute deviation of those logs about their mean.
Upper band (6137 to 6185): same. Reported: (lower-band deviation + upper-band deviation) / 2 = 0.019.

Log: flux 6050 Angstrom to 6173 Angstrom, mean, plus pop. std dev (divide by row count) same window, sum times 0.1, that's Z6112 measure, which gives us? 2.10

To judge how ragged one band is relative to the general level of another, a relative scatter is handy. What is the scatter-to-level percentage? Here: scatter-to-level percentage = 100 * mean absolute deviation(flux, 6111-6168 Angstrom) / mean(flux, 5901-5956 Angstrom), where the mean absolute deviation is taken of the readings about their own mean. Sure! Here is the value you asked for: 3.81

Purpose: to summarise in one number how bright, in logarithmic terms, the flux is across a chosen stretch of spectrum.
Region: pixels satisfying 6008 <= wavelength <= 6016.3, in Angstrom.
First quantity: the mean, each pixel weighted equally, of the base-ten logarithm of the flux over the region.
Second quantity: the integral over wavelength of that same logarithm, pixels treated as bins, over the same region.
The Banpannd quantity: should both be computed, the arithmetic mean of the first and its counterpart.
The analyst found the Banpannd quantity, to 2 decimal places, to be 6.04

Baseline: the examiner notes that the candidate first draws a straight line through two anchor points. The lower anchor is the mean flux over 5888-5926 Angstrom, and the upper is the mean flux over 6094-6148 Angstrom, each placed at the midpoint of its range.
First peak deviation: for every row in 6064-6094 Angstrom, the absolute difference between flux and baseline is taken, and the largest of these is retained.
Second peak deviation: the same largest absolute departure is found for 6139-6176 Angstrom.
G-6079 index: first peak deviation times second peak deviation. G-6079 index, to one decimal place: 3.8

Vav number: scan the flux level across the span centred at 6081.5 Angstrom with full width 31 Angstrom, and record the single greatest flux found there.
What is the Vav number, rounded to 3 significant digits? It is 21.4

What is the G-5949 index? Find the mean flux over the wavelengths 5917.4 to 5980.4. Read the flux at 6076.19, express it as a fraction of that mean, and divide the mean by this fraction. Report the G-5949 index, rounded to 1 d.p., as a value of 21.9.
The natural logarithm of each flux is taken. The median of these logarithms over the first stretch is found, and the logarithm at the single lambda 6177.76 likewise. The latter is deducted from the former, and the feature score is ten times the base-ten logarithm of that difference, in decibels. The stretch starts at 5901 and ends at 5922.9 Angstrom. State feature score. -19.1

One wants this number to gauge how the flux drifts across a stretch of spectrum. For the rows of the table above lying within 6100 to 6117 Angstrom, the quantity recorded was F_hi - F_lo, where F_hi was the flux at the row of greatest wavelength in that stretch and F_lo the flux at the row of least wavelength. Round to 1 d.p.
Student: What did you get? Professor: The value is 1.2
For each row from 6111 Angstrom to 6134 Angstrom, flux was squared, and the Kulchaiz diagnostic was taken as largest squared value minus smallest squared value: 102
